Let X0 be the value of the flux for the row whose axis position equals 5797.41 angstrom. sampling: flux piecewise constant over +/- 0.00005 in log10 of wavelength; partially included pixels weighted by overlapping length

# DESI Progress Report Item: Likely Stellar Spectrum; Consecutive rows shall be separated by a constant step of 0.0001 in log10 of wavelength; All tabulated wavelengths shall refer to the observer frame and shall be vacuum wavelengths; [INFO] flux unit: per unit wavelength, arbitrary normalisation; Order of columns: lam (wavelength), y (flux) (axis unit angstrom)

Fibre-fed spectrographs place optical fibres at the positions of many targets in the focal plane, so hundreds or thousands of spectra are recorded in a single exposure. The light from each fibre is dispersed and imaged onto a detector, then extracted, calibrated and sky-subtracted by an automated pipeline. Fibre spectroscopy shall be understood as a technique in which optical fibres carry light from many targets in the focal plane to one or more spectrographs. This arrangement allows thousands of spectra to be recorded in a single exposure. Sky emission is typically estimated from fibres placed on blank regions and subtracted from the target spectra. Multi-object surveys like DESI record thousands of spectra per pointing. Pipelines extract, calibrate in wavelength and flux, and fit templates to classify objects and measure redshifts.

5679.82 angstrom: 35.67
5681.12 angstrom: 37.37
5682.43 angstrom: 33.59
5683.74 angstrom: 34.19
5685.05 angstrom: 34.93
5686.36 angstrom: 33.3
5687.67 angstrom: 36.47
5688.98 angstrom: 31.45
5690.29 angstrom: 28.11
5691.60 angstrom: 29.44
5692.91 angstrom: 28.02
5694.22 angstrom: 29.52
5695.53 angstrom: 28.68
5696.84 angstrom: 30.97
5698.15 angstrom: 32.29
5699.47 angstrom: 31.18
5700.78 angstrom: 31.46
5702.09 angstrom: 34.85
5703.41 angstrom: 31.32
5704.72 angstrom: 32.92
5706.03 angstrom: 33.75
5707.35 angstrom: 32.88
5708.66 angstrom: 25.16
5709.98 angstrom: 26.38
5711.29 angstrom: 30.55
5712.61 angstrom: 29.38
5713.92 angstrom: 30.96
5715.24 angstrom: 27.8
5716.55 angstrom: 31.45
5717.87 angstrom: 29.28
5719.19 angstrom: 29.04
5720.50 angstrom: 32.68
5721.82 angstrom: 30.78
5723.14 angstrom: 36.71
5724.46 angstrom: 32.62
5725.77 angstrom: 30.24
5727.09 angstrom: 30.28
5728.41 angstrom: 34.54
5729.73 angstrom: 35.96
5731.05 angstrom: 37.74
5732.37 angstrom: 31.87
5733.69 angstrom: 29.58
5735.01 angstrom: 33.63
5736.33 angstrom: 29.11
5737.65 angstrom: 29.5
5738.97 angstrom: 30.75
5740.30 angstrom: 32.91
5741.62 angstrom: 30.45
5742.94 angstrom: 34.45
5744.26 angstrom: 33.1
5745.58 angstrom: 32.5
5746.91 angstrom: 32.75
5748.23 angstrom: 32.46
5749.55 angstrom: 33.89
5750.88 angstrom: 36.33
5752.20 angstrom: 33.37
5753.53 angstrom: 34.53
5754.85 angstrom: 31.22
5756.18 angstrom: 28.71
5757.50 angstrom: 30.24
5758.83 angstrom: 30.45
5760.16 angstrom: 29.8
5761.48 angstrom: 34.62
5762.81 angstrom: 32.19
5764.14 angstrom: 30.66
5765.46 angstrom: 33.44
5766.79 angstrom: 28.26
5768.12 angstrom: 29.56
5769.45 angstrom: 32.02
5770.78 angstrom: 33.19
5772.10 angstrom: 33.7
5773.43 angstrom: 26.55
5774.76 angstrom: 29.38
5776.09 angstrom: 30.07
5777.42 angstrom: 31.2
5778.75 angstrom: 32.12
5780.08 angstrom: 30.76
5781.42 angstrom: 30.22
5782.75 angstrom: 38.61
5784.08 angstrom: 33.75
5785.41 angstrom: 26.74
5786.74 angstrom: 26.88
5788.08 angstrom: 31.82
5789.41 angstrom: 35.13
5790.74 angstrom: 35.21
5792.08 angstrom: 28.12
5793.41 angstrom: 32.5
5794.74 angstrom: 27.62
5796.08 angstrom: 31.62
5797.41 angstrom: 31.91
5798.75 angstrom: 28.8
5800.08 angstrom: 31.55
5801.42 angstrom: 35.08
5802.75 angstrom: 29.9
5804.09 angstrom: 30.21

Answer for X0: 31.91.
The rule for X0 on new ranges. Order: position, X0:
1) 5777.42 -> 31.2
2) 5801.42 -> 35.08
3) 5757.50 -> 30.24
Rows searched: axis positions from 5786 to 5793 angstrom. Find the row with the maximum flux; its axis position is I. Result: 5790.74 angstrom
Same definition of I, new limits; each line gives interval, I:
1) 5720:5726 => 5723.14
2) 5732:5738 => 5735.01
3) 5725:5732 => 5731.05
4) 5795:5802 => 5801.42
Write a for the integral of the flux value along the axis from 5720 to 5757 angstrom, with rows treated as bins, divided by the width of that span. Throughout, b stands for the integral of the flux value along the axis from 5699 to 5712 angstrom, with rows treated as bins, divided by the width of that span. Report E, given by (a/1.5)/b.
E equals 0.700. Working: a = 32.6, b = 31.0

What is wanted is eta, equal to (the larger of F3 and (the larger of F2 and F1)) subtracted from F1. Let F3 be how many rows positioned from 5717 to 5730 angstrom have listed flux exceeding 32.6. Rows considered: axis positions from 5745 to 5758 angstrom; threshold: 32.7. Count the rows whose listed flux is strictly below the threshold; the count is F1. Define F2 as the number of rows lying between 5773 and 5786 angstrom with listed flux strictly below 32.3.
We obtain -3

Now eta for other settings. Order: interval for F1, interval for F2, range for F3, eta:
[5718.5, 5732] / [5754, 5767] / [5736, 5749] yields -2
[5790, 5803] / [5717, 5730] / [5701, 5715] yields 0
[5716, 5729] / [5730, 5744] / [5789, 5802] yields 0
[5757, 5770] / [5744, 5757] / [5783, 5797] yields 0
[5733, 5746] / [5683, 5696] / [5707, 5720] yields 0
